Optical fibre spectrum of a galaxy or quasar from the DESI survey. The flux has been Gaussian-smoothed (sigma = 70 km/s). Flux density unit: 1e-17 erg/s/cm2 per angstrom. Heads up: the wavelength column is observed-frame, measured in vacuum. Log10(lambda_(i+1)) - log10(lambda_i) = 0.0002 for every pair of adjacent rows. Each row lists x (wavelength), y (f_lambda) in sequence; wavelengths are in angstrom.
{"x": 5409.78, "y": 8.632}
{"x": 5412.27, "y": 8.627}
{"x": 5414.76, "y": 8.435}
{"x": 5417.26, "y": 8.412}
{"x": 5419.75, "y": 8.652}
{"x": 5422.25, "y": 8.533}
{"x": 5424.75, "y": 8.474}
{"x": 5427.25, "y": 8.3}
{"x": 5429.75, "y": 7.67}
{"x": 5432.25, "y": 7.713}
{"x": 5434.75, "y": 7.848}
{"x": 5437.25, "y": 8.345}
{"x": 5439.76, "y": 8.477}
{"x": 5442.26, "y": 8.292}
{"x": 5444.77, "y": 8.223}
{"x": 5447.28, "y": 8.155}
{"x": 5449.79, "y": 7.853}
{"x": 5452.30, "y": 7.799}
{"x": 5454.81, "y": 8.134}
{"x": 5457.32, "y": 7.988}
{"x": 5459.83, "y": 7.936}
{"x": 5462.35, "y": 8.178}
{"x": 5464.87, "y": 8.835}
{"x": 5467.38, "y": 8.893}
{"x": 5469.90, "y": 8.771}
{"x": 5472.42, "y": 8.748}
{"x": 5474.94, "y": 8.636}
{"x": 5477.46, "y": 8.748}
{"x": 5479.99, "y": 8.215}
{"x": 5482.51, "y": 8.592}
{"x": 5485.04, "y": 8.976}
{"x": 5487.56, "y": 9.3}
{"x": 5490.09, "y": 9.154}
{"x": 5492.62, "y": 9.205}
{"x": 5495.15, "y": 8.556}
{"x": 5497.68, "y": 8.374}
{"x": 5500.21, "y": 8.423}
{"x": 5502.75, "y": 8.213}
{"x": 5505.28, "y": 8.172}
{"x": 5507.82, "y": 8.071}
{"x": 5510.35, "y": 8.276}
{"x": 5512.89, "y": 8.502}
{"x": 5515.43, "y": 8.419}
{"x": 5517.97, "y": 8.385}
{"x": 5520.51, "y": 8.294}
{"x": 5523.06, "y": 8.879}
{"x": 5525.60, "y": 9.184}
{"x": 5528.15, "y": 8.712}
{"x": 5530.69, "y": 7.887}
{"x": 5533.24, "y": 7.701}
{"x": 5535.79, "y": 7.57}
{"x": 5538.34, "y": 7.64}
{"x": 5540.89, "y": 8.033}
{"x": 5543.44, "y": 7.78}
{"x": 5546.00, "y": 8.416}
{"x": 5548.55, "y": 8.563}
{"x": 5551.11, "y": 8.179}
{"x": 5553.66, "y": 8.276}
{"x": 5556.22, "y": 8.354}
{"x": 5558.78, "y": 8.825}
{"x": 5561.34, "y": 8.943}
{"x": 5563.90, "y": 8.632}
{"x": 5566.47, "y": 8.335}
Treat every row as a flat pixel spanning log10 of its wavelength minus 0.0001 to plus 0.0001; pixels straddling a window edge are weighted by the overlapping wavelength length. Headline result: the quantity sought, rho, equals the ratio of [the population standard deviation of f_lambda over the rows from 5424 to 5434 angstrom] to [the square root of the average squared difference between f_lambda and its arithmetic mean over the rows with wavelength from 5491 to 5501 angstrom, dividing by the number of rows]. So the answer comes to 1.1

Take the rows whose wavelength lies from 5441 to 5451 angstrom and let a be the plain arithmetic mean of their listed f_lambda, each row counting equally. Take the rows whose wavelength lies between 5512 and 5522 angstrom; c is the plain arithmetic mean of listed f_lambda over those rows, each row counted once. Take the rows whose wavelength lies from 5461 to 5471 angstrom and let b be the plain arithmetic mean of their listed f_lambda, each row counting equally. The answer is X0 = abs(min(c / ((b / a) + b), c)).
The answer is 0.86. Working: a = 8.13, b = 8.67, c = 8.40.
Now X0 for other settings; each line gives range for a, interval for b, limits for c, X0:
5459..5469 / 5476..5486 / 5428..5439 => 0.82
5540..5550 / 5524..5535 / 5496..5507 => 0.88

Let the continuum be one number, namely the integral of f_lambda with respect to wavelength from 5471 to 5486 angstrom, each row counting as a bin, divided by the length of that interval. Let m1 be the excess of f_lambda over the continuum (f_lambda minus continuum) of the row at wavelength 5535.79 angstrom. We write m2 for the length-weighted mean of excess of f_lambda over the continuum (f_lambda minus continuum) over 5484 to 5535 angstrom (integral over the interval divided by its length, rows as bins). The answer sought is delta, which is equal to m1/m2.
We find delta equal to 8.8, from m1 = -1.1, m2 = -0.12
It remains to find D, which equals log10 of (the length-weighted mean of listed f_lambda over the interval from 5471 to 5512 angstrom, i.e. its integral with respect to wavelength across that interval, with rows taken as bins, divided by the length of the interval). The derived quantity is 0.935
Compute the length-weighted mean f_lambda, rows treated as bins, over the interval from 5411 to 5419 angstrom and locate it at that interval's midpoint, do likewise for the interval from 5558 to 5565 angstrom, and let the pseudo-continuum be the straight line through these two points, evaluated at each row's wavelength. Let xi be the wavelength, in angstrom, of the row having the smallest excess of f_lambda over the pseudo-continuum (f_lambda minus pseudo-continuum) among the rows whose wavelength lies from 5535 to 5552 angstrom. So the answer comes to 5535.79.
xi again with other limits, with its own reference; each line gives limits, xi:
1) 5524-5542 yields 5535.79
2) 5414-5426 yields 5417.26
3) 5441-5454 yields 5452.30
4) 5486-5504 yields 5502.75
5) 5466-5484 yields 5479.99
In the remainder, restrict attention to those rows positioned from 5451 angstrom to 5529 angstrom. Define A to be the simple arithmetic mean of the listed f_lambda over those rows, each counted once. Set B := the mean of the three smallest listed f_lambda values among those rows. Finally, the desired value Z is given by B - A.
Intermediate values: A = 8.53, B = 7.91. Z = -0.63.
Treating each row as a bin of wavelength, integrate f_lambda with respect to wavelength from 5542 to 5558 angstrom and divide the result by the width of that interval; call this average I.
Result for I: 8.28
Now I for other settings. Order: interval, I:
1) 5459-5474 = 8.58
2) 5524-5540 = 8.13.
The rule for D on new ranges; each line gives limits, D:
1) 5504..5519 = 0.919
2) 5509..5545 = 0.916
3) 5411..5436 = 0.917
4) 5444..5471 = 0.916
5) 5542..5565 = 0.926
